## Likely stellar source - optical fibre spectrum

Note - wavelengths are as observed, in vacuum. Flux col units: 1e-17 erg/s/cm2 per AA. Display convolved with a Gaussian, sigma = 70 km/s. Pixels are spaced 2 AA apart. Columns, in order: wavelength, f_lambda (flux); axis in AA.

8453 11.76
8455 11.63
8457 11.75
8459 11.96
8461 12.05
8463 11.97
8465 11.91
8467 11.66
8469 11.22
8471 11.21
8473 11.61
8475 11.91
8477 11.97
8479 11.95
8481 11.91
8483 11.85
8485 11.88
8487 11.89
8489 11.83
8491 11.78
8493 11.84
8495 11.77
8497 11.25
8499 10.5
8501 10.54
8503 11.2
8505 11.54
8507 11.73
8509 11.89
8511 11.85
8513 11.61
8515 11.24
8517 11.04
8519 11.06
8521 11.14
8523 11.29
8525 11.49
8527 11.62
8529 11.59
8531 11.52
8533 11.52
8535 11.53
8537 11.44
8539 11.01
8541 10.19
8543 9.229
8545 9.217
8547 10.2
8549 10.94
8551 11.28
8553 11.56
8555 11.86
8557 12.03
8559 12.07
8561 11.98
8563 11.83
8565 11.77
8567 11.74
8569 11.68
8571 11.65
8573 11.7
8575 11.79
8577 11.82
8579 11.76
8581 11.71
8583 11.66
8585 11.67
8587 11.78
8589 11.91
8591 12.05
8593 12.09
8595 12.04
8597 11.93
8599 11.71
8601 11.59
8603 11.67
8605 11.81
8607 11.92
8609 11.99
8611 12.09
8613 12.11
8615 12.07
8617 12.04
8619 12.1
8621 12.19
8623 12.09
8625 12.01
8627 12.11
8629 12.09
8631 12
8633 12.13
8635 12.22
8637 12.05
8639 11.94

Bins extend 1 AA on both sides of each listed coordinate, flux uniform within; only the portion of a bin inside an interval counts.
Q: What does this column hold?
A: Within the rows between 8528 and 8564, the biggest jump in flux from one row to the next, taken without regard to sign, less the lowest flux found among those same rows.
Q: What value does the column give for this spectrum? -8.2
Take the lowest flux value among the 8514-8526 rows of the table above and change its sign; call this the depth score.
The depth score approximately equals -11.0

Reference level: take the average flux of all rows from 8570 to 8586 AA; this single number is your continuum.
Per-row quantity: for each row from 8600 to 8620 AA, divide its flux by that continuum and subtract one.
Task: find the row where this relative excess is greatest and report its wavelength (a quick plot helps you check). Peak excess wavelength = 8613 AA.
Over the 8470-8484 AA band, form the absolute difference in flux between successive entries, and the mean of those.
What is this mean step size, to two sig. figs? 0.15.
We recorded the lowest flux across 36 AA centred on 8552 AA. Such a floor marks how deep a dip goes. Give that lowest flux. 9.217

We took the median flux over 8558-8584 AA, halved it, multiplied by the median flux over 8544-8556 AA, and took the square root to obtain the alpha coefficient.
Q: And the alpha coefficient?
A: 8.08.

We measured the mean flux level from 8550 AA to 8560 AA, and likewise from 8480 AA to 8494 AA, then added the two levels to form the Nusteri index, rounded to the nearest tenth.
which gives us 23.6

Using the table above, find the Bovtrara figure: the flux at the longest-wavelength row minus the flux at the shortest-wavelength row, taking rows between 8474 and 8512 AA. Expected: -0.1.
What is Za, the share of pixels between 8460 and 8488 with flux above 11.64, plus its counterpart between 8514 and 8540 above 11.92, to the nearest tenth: 0.8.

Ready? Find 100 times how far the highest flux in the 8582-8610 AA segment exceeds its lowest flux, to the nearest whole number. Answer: 50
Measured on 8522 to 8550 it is 240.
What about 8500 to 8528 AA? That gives 135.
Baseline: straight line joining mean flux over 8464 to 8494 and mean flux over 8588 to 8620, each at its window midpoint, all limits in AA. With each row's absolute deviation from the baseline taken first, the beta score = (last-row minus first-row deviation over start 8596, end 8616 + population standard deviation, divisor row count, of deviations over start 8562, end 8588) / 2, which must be 0.08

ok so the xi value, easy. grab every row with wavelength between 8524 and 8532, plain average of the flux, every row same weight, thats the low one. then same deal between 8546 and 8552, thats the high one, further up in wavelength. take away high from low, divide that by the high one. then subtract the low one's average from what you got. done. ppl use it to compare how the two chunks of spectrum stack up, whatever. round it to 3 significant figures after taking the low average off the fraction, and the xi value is -11.5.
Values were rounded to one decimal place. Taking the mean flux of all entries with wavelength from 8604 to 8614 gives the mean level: 12.0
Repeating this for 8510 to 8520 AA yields 11.4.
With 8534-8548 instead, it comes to 10.4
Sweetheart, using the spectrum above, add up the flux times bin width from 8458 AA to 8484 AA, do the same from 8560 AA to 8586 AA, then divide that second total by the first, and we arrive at 1.0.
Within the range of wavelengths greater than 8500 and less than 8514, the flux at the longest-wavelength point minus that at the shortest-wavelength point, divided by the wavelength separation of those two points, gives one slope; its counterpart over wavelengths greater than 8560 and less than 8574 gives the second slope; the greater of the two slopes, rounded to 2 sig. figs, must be 0.089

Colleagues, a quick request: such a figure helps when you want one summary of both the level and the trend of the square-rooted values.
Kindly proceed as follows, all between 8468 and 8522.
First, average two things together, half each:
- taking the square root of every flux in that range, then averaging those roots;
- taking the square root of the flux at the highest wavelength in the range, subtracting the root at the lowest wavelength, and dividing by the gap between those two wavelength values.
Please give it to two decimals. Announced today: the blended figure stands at 1.70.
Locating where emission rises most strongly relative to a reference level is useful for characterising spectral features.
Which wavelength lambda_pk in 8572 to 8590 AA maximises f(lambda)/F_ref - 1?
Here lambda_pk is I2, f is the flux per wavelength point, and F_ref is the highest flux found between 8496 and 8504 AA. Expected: 8589 AA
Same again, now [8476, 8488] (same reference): 8477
